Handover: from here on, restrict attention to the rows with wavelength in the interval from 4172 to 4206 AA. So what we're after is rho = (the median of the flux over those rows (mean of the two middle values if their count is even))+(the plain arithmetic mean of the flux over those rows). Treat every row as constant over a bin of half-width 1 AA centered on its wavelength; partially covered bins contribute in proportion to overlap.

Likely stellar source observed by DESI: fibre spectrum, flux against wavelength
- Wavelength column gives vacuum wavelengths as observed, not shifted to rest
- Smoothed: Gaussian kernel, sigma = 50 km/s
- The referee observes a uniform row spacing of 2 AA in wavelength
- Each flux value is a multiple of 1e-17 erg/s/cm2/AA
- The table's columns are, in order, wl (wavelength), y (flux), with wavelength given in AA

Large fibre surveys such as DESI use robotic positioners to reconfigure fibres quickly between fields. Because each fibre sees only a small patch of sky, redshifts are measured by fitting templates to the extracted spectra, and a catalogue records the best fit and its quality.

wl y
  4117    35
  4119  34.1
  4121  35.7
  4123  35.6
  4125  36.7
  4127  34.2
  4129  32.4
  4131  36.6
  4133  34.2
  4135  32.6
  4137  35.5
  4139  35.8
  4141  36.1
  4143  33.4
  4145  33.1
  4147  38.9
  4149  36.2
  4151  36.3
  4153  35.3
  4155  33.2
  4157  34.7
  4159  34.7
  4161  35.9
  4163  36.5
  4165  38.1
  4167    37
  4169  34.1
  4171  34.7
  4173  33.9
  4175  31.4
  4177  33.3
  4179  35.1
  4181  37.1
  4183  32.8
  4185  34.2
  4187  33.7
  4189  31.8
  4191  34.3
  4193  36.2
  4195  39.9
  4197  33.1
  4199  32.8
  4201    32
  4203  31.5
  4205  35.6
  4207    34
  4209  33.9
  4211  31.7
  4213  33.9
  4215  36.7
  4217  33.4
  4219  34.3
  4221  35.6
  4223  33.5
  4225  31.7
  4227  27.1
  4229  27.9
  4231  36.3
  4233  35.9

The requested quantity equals 68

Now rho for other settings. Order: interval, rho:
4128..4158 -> 70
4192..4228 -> 67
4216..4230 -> 65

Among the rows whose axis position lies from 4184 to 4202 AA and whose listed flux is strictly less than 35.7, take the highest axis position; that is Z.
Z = 4201 AA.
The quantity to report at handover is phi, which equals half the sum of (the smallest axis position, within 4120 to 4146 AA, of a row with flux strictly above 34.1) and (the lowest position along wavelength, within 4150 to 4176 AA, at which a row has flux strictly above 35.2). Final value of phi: 4136 AA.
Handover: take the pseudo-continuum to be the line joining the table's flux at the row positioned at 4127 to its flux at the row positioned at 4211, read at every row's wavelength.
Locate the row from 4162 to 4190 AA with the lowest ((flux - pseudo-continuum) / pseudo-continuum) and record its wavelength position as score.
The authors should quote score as 4175 AA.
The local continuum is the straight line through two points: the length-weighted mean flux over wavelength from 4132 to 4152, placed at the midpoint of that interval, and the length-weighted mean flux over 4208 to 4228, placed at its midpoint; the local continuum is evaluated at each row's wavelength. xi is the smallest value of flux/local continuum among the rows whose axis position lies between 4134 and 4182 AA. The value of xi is 0.915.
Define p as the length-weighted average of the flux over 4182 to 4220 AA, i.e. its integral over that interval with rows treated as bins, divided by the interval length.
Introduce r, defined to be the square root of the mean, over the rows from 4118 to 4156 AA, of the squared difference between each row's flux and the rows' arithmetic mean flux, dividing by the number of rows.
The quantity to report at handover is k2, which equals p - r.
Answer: 32.4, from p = 34.0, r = 1.6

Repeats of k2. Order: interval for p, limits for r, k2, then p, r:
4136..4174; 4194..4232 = 32.6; 35.4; 2.9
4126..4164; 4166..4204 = 32.9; 35.0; 2.1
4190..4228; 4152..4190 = 32.0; 33.7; 1.7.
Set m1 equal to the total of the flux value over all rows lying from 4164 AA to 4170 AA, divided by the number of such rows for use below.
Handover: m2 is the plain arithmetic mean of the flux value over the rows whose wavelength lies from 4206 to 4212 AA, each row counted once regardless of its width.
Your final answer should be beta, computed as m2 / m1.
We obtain 0.91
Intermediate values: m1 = 36.4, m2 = 33.2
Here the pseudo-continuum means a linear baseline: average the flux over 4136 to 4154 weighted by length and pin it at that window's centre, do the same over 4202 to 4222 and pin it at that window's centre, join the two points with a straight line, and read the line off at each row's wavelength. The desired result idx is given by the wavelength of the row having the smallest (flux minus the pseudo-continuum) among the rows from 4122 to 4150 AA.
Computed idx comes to 4129 AA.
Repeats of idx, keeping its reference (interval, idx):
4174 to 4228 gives 4227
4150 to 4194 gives 4175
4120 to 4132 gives 4129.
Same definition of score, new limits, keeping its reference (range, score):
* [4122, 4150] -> 4129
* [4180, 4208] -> 4189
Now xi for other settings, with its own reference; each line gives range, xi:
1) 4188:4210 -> 0.937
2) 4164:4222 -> 0.915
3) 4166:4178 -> 0.915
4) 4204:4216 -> 0.950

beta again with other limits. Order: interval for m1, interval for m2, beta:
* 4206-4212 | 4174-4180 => 1.00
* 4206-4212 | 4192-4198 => 1.10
